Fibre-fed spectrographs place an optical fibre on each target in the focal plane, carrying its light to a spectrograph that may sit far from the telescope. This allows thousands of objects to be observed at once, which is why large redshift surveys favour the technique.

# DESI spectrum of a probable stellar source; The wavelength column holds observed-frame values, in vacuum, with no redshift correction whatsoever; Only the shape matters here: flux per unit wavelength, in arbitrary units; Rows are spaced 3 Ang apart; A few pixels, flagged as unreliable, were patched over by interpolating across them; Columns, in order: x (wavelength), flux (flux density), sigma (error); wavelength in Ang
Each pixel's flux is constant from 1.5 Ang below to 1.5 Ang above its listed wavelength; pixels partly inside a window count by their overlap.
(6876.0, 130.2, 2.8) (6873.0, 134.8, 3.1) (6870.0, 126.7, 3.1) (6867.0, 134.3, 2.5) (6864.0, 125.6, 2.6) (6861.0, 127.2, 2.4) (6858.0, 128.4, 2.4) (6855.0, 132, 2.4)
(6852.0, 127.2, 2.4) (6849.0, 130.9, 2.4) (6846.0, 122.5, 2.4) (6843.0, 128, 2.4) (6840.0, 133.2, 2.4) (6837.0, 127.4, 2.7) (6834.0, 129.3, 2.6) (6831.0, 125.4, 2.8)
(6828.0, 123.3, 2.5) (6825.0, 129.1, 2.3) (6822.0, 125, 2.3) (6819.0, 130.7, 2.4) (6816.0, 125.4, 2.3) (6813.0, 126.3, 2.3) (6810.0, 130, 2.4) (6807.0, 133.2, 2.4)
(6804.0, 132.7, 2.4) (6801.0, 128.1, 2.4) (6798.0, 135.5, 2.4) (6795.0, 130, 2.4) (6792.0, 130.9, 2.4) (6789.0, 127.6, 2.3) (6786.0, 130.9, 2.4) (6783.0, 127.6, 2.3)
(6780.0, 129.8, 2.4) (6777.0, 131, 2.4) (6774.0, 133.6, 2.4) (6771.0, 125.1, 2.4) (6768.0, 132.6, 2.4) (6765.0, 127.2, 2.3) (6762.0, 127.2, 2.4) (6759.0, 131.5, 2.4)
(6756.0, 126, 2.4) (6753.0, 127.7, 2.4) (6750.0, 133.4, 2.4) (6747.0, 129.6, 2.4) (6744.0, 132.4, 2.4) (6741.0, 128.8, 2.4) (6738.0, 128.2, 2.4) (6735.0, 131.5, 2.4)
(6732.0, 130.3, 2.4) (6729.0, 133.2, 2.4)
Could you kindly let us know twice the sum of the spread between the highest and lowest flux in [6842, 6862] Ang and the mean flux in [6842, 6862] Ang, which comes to 275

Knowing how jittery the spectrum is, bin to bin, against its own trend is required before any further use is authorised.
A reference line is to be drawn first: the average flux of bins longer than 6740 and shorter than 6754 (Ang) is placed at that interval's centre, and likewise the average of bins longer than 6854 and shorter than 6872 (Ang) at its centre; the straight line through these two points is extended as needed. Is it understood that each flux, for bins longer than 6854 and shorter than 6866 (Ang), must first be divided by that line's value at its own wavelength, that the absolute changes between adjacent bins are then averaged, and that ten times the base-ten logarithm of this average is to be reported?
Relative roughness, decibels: -17.9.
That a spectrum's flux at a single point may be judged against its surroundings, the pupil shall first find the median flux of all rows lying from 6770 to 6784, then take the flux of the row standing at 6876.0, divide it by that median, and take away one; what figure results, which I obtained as 0.00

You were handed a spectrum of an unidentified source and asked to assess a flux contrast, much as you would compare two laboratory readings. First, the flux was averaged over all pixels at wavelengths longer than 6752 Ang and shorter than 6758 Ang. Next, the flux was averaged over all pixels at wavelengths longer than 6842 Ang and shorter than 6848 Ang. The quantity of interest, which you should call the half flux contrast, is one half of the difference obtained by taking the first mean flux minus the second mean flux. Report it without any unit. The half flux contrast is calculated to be 0.8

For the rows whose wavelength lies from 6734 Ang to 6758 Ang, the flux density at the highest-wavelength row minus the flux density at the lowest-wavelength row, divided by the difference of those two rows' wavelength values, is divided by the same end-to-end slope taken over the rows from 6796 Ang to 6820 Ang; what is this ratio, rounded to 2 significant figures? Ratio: 1.1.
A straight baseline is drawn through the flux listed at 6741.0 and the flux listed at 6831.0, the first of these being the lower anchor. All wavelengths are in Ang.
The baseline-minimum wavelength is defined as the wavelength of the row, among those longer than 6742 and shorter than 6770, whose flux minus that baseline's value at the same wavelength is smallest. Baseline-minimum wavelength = 6756.0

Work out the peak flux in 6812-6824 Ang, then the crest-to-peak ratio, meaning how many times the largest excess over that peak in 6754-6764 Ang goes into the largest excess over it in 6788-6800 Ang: 6.0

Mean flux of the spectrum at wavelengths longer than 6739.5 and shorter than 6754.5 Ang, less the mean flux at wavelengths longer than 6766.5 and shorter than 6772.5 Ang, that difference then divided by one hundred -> 0.015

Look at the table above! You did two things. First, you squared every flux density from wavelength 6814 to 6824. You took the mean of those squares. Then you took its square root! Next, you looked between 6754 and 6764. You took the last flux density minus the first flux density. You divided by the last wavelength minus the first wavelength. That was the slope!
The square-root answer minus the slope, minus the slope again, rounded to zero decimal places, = 127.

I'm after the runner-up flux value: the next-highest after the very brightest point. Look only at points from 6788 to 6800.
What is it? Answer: 130.9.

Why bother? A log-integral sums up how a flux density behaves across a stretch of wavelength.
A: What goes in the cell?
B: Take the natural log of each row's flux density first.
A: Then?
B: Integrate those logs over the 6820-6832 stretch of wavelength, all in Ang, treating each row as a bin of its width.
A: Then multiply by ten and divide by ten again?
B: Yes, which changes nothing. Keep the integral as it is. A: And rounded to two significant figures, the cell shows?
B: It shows 58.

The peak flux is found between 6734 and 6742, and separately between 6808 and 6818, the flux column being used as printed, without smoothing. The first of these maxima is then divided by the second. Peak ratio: 1.01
